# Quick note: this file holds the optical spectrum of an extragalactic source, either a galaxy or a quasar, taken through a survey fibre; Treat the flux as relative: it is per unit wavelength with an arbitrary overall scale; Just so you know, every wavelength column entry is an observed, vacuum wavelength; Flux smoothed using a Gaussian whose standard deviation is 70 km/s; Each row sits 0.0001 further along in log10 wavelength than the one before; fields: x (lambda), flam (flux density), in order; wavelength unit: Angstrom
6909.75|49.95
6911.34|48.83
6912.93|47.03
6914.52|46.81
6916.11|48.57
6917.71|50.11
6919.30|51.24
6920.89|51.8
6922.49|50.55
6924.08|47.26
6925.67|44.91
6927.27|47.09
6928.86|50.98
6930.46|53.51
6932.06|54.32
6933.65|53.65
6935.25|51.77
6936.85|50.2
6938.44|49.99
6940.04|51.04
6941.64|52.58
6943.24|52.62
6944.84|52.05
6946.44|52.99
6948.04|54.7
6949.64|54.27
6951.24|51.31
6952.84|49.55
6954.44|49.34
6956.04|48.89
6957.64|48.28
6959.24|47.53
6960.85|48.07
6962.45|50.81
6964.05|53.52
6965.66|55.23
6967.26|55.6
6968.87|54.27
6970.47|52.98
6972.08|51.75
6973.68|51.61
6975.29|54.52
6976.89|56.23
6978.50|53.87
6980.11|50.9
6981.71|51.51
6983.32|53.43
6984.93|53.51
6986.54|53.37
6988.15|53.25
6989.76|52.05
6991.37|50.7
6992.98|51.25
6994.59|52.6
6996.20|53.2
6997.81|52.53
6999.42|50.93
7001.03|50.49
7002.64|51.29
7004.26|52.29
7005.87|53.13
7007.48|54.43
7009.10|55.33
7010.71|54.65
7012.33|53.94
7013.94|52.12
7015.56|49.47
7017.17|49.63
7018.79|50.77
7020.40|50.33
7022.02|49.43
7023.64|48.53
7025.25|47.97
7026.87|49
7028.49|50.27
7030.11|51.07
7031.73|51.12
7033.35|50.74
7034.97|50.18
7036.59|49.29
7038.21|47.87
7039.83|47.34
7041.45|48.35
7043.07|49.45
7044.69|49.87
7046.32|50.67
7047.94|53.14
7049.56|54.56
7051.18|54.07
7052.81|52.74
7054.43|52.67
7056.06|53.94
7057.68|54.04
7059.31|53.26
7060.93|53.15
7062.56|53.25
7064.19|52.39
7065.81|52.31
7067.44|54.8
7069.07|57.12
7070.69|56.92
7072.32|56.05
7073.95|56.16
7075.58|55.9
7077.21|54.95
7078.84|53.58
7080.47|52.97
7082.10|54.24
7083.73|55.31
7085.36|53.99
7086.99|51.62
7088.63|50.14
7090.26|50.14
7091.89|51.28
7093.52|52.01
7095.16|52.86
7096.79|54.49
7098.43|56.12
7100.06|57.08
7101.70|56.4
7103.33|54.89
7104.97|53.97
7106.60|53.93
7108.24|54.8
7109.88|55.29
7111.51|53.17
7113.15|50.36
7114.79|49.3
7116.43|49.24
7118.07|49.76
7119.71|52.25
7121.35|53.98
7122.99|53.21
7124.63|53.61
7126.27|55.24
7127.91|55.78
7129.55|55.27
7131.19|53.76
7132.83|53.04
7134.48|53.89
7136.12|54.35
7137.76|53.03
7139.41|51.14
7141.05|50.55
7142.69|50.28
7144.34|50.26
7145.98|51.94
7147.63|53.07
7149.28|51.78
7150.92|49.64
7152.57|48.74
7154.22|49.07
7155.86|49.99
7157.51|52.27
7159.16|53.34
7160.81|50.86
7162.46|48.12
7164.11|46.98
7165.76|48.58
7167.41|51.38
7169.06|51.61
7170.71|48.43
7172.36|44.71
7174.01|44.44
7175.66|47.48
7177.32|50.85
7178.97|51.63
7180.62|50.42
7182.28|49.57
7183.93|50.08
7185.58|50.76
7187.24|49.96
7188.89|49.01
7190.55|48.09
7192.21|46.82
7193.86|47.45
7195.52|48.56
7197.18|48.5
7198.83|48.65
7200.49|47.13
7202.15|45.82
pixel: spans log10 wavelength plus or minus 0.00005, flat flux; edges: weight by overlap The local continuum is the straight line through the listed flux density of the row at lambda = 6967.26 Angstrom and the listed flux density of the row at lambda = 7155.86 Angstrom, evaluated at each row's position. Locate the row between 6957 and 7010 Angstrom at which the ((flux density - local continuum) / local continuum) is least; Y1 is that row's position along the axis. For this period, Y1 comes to 6959.24 Angstrom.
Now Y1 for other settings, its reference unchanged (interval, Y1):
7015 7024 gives 7023.64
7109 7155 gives 7116.43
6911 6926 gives 6925.67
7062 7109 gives 7088.63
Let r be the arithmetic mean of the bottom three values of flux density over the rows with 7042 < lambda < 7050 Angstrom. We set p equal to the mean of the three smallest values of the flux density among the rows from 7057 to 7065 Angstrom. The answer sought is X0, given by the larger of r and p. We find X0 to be 52.9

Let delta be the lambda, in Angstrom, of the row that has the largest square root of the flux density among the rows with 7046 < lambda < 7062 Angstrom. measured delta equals 7049.56 Angstrom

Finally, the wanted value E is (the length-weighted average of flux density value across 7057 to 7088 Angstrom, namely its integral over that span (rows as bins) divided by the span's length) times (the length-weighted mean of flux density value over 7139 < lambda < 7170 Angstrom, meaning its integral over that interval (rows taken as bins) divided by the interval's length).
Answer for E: 2741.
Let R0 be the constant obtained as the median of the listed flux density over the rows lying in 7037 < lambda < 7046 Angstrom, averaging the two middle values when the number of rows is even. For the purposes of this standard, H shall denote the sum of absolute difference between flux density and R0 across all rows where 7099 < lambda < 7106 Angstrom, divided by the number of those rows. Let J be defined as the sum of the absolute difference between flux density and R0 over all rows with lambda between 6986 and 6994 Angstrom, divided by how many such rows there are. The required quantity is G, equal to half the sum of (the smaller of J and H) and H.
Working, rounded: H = 7.2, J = 3.8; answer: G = 6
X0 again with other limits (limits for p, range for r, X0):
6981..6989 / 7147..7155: 52.7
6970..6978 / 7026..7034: 52.1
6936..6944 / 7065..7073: 54.4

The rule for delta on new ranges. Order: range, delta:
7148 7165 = 7159.16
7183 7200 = 7185.58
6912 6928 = 6920.89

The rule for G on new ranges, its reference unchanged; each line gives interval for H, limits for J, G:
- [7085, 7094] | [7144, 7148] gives 3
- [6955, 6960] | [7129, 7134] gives 0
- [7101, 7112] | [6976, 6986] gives 6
